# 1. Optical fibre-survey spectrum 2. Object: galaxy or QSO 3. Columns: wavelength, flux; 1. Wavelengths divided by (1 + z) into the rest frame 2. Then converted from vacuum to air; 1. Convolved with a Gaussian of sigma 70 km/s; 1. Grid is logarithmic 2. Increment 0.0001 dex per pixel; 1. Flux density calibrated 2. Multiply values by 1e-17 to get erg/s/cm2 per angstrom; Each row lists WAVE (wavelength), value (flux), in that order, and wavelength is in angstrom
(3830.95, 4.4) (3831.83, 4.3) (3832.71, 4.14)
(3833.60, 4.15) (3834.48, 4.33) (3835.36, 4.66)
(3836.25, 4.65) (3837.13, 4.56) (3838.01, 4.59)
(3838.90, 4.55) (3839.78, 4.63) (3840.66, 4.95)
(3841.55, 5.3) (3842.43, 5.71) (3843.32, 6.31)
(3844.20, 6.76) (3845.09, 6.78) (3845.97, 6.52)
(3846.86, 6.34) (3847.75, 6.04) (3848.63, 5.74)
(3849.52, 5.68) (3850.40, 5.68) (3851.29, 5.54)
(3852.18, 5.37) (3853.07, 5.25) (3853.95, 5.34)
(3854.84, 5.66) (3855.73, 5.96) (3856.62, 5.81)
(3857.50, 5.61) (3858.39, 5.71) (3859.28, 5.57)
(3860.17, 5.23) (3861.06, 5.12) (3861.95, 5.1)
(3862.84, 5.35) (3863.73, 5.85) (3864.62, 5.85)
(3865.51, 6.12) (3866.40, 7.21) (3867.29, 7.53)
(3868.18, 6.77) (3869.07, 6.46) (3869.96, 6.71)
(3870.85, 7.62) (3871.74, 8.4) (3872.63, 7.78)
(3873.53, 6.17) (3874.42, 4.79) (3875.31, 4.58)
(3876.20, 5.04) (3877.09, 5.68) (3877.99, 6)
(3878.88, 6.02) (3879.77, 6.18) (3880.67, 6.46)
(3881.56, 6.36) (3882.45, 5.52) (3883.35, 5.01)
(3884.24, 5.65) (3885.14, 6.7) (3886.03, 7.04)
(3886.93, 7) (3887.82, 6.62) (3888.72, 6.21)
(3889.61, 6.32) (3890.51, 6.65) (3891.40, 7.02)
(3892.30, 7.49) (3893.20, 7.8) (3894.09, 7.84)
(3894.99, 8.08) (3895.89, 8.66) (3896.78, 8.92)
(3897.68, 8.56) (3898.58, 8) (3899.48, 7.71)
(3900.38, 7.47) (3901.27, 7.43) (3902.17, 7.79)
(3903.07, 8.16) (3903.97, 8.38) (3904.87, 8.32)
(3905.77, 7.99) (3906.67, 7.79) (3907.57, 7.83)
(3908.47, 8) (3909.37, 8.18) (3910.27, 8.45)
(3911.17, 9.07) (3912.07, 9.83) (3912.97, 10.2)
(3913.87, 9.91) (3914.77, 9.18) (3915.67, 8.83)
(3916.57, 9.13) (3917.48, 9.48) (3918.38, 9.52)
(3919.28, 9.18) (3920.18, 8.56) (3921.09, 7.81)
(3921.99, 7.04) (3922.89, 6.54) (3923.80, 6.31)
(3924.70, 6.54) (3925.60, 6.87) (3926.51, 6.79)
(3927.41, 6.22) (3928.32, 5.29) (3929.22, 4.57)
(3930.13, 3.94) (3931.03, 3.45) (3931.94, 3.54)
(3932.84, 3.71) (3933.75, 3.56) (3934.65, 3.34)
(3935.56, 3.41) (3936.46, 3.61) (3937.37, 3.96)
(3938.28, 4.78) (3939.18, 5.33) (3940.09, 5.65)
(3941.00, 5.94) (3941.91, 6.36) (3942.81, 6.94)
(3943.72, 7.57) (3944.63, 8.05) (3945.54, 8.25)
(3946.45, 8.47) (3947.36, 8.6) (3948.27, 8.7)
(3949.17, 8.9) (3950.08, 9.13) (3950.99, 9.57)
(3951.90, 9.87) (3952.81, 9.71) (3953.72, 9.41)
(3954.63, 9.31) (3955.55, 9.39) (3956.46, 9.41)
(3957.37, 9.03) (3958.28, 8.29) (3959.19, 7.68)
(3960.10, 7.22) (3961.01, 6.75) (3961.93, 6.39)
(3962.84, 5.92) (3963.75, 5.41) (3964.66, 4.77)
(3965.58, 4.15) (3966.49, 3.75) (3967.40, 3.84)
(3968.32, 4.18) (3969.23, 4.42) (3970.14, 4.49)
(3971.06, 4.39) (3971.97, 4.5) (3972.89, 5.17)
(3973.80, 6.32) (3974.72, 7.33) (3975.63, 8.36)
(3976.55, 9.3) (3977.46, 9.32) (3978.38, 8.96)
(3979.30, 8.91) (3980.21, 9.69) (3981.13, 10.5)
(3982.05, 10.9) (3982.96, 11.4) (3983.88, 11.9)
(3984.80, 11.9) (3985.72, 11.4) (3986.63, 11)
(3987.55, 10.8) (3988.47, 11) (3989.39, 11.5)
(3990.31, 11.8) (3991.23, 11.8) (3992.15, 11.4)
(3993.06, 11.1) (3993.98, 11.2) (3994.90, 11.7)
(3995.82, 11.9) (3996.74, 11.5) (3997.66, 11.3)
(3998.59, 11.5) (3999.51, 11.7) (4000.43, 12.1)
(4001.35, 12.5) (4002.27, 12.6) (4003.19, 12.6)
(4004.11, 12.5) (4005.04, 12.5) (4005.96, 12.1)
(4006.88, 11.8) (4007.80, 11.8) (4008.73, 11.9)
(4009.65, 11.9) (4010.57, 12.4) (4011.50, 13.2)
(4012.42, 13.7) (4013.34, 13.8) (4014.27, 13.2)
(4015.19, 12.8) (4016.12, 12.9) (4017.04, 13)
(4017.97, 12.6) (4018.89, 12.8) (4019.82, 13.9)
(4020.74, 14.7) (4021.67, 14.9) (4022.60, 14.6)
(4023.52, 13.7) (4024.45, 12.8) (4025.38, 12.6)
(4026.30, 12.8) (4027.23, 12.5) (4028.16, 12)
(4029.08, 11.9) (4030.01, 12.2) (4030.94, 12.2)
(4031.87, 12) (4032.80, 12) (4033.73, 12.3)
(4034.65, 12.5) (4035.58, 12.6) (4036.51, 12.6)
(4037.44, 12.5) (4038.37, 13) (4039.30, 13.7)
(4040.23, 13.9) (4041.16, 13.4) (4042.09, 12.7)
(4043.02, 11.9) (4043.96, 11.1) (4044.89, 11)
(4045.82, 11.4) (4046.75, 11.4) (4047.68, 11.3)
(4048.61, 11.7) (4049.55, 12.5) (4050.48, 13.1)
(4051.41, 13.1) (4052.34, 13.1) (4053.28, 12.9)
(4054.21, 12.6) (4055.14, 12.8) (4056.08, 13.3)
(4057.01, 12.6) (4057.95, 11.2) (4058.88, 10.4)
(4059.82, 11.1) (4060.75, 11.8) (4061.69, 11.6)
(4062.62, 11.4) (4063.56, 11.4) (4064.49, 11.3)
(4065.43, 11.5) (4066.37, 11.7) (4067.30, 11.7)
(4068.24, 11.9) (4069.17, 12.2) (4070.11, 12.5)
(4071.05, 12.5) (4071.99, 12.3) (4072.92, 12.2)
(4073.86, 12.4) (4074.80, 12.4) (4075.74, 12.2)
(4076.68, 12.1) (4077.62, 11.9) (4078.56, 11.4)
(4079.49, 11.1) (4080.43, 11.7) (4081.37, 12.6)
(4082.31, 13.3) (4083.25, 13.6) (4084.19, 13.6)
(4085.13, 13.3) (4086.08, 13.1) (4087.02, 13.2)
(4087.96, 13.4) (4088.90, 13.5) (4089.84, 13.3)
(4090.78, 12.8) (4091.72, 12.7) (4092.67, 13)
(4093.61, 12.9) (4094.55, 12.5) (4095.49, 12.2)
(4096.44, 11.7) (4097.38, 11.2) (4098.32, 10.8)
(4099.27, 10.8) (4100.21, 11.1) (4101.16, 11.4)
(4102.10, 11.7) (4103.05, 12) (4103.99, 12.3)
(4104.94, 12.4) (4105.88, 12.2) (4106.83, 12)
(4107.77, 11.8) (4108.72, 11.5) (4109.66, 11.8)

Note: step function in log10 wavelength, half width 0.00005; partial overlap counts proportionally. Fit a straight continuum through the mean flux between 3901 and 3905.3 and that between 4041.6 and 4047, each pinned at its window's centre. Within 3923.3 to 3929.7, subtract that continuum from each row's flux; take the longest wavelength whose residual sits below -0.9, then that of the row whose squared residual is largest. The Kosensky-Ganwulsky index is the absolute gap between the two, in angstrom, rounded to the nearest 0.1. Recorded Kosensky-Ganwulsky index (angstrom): 0.0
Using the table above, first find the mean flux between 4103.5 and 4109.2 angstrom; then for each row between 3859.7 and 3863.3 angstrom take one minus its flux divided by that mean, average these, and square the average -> 0.32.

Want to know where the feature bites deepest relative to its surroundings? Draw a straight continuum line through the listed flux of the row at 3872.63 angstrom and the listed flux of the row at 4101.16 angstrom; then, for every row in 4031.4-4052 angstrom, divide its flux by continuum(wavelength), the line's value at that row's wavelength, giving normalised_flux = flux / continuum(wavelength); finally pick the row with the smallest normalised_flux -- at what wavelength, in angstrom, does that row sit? 4044.89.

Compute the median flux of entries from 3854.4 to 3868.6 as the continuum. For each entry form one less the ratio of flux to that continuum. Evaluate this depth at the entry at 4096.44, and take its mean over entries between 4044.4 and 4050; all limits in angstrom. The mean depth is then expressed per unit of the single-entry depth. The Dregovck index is 1.0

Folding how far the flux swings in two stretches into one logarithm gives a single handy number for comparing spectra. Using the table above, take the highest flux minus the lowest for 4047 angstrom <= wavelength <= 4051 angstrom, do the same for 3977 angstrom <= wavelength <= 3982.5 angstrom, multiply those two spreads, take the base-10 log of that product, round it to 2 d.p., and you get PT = 0.55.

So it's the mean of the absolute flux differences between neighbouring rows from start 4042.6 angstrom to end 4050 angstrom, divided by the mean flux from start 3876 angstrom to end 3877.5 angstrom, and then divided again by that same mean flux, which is 0.013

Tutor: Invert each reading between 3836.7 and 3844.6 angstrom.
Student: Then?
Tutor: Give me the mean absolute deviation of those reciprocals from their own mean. 0.023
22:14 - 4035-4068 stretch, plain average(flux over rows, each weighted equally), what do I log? 12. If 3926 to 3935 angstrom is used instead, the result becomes 4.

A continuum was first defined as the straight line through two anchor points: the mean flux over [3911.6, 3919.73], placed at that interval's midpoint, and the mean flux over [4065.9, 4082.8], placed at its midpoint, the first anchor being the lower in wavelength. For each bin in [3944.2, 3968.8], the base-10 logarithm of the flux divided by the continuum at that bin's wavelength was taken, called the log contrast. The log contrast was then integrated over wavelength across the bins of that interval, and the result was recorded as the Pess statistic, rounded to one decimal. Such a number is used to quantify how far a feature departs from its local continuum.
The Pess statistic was -3.6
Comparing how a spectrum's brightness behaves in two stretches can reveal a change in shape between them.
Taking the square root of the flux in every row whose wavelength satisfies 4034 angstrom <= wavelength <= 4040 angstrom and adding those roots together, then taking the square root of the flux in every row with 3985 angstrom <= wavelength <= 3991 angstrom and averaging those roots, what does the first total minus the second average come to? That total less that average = 18.1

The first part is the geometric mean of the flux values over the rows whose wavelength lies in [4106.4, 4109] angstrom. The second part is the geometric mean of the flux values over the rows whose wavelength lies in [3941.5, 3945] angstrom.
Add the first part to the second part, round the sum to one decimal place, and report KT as 19.0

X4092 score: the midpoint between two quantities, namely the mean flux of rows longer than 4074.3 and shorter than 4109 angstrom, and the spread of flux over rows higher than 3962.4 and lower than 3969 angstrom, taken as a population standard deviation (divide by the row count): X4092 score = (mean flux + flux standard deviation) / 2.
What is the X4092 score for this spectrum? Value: 6.53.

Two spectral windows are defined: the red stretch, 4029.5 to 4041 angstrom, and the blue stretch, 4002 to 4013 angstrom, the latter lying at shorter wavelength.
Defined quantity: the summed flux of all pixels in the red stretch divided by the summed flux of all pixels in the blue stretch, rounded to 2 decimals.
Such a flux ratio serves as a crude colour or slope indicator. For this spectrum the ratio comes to 1.02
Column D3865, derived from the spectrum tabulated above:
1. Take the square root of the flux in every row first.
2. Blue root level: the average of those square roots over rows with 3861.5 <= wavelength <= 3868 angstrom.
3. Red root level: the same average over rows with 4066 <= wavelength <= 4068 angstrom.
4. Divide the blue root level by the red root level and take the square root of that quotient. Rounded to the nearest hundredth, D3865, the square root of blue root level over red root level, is 0.85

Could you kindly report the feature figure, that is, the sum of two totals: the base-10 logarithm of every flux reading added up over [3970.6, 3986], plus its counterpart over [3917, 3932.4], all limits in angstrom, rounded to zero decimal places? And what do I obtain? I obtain 29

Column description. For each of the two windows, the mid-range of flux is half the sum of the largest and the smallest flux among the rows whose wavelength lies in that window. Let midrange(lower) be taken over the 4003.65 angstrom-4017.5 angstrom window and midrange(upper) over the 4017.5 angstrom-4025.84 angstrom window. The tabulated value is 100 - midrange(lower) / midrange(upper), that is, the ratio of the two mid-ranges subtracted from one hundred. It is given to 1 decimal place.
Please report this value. 99.1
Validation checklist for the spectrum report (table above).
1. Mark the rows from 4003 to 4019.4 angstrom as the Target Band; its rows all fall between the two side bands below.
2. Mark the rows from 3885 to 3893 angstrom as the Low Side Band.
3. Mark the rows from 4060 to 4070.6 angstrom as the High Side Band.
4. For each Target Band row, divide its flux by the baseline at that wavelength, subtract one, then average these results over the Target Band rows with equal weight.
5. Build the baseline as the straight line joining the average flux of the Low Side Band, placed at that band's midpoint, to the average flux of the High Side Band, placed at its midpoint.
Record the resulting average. 0.24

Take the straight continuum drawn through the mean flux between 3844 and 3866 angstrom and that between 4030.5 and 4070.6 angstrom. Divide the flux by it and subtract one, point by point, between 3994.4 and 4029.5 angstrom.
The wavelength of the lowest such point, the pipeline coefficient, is 4029.08 angstrom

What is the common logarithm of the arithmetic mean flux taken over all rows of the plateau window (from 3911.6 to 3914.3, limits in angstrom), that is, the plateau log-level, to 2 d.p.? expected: 1.00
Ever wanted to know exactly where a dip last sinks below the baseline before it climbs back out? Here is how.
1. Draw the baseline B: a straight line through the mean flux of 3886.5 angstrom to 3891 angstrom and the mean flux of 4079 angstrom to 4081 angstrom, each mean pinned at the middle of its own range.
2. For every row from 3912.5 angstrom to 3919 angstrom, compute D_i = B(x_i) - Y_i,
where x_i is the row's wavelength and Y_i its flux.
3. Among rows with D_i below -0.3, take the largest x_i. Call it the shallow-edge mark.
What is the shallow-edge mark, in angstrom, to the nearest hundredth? 3918.38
